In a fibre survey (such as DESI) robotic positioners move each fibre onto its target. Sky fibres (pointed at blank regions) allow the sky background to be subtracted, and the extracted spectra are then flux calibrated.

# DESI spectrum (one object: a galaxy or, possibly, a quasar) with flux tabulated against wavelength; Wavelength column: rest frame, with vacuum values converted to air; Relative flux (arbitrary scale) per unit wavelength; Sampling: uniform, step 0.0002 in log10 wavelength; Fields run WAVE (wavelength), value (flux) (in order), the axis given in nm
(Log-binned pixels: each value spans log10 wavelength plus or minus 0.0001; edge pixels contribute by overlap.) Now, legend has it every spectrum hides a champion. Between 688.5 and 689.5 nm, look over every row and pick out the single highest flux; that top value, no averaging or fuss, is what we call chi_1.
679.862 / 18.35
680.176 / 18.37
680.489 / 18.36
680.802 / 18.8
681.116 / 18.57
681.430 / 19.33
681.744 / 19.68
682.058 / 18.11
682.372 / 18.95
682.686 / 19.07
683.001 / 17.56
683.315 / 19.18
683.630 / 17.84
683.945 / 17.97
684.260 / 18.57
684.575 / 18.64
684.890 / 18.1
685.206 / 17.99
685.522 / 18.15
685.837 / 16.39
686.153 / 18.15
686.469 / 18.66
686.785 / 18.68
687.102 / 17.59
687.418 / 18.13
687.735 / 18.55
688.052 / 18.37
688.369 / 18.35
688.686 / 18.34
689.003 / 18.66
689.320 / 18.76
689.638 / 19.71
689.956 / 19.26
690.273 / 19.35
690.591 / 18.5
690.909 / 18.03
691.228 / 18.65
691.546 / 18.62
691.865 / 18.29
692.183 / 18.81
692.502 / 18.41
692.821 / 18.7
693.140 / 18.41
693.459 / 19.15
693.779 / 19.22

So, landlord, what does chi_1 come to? 18.76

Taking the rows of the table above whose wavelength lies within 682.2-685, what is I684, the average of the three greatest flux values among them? 19.1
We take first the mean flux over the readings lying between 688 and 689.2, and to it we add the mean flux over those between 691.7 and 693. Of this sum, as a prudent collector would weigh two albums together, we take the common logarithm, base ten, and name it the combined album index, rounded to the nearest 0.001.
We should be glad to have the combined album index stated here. 1.568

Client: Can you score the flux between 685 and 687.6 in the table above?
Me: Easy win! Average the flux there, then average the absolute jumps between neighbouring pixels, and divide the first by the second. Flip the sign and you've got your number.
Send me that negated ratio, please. -22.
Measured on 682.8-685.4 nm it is -29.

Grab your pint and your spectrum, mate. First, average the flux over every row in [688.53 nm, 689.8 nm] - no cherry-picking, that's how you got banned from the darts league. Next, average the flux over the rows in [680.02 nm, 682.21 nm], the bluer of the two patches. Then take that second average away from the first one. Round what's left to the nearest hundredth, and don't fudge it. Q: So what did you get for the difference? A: 0.12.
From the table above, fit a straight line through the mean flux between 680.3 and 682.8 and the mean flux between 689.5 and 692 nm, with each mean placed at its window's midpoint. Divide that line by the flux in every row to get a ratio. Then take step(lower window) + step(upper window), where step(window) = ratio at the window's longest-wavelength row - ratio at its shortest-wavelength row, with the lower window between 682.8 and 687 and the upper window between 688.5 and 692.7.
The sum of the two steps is -0.07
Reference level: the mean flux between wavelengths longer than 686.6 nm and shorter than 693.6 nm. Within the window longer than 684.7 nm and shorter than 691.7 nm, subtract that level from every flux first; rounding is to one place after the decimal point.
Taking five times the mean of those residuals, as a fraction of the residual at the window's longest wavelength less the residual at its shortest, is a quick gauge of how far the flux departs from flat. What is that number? -1.9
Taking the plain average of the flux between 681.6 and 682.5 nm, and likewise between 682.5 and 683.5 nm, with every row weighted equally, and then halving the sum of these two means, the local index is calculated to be 18.8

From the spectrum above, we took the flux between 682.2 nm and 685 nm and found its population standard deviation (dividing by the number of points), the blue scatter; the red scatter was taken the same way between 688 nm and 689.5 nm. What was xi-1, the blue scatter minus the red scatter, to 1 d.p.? 0.4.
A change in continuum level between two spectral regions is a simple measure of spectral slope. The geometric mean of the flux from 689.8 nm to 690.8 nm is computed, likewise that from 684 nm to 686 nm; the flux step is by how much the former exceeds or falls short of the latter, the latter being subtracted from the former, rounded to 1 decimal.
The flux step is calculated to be 1.1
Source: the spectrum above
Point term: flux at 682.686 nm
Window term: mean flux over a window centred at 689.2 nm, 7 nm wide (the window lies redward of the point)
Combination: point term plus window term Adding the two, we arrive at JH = 37.5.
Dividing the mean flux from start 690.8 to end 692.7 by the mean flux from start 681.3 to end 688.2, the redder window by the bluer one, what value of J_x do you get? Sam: 1.01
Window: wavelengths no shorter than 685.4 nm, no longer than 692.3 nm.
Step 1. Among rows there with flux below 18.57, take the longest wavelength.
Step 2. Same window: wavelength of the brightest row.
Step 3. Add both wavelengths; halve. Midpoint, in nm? 690.75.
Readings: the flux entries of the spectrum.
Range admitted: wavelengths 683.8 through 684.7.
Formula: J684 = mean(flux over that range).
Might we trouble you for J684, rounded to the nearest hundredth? 18.39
